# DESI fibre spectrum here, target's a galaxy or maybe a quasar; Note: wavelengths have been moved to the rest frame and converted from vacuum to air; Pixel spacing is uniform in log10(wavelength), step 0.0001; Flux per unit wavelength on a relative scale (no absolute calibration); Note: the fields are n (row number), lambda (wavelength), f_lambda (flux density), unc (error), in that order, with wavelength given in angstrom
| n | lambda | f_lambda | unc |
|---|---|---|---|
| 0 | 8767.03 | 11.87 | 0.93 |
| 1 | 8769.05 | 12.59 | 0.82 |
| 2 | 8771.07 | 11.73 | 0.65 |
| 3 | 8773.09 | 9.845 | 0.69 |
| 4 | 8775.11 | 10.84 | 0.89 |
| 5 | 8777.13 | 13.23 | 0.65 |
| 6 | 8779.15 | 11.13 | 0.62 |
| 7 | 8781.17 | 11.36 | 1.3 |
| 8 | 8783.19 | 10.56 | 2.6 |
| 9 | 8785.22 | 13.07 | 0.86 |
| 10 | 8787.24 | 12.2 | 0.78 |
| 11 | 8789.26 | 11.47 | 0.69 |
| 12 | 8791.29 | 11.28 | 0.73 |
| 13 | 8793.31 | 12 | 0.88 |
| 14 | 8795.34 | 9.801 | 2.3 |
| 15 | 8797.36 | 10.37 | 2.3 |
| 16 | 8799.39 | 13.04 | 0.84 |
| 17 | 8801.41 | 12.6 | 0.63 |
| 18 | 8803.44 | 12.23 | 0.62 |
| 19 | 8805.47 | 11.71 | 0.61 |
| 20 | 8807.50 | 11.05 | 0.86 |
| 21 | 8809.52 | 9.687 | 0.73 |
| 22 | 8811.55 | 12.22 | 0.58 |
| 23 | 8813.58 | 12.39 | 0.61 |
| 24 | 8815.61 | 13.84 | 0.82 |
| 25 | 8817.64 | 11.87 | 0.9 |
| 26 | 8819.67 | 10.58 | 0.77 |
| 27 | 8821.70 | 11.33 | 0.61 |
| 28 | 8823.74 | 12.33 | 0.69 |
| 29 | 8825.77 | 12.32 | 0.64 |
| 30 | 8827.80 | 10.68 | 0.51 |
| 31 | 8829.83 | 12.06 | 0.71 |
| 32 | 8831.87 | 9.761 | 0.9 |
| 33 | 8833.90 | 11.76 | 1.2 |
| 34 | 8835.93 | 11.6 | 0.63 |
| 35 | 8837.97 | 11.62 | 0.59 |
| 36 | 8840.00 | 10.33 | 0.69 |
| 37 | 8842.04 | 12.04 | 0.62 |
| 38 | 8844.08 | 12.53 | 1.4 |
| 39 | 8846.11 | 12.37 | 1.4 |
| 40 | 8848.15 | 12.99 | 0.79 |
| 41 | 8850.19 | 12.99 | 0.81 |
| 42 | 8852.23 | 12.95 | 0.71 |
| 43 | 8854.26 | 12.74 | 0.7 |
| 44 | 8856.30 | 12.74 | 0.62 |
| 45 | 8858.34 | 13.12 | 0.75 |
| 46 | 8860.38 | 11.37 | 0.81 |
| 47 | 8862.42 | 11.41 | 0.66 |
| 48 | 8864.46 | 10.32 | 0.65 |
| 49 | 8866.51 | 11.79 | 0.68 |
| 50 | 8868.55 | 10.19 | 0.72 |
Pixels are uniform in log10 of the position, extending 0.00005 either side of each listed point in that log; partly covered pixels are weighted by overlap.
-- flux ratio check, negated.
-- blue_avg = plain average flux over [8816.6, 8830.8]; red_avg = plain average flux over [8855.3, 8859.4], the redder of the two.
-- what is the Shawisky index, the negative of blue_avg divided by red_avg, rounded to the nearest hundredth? -0.90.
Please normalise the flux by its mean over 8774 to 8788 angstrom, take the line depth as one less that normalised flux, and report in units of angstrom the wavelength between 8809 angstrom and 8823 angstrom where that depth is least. 8815.61 angstrom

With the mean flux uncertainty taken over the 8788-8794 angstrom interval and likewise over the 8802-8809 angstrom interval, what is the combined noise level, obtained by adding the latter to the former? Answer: 1.46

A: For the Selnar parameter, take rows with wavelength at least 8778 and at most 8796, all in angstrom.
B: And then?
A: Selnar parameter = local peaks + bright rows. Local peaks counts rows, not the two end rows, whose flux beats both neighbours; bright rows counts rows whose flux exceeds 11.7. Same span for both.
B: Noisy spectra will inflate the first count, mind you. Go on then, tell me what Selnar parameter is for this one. 6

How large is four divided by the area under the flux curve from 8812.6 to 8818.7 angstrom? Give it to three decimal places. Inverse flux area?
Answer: 0.052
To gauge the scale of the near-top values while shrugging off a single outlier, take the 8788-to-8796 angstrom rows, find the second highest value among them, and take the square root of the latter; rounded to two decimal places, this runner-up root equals 3.39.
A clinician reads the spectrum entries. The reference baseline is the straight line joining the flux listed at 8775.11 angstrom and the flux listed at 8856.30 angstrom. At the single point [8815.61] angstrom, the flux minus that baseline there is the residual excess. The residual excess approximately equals 2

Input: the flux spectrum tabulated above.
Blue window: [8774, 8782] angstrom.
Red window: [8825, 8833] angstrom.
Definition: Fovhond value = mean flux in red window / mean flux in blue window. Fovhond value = 0.96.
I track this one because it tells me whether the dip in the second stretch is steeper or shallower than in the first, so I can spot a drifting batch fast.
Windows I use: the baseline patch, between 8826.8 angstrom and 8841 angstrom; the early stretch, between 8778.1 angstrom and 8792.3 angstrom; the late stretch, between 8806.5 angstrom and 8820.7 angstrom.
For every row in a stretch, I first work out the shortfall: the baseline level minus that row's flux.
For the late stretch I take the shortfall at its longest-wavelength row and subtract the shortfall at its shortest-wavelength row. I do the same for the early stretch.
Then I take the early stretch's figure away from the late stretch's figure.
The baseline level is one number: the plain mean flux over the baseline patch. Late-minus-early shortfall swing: 0.62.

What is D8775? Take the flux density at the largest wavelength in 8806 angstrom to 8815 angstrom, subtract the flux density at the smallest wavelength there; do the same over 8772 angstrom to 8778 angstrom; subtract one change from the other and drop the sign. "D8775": 2.0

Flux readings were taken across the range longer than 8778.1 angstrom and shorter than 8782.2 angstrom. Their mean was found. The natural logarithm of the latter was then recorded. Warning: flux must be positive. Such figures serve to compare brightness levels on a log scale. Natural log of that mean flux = 2.42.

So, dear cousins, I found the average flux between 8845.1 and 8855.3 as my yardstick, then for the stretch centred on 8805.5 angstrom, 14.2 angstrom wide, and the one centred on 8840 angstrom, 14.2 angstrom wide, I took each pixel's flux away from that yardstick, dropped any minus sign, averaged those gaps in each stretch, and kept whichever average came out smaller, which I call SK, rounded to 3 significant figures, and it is 1.06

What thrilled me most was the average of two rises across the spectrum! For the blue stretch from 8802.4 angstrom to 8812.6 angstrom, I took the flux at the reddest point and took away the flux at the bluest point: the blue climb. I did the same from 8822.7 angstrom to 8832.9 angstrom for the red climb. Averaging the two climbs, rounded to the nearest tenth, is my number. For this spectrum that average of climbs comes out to -1.3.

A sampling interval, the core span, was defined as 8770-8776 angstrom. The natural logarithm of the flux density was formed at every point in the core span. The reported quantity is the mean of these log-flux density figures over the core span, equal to 2.38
